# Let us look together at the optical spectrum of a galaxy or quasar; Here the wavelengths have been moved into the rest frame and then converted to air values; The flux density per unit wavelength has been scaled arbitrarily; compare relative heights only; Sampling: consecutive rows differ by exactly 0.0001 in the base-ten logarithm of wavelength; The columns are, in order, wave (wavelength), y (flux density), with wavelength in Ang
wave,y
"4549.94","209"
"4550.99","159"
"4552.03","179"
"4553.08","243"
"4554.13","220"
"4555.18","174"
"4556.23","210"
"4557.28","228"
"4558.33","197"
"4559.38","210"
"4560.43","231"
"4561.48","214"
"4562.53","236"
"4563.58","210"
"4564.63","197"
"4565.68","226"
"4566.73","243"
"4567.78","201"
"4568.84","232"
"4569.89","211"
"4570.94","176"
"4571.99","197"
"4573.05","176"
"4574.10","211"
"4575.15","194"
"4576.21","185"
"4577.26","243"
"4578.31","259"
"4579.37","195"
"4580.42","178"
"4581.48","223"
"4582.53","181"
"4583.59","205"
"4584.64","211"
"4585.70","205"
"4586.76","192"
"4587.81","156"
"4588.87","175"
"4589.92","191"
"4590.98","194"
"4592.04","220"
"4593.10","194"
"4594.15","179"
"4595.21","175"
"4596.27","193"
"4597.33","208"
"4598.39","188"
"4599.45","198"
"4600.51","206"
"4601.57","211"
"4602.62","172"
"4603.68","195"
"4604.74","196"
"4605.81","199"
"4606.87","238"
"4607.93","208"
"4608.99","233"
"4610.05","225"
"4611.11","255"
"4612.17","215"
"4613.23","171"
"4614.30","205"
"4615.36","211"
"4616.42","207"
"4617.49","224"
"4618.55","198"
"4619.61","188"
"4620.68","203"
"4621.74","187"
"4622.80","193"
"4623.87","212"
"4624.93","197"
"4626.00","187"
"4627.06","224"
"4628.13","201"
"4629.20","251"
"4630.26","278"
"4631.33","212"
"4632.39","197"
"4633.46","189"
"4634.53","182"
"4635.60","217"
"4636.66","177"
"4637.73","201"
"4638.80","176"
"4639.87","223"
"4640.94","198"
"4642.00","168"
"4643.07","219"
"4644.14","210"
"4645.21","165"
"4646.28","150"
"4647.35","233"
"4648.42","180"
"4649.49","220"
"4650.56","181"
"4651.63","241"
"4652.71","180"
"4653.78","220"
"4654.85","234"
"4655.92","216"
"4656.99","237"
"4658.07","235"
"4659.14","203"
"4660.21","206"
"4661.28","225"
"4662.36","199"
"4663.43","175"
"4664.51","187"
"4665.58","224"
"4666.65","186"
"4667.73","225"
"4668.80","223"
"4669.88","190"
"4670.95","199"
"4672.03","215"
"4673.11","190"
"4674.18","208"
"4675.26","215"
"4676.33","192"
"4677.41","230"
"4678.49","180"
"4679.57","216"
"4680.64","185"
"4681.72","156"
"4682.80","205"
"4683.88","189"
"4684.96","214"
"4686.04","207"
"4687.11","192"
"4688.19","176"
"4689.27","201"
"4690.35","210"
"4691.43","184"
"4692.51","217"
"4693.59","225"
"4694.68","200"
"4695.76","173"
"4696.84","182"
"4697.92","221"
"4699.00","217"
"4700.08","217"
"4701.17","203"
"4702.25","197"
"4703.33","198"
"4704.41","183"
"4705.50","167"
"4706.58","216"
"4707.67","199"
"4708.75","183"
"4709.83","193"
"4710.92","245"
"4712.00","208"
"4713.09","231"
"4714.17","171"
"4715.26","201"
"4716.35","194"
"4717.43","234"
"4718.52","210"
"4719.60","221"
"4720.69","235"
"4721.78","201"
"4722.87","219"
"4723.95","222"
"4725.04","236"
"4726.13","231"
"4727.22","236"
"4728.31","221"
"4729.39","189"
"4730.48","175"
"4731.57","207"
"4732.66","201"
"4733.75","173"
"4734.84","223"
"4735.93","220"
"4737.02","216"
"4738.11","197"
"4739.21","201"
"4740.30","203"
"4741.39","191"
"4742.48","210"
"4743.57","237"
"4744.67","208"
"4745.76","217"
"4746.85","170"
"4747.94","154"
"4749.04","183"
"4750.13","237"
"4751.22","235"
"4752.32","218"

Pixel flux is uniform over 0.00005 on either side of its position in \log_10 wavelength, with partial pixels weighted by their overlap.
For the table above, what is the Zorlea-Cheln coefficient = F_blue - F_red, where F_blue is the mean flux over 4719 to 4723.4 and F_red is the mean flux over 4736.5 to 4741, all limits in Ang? 15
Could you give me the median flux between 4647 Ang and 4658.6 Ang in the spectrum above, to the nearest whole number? 220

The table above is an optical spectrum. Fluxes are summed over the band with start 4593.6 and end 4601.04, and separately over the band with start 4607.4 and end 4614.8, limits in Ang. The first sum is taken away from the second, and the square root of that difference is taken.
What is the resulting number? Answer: 13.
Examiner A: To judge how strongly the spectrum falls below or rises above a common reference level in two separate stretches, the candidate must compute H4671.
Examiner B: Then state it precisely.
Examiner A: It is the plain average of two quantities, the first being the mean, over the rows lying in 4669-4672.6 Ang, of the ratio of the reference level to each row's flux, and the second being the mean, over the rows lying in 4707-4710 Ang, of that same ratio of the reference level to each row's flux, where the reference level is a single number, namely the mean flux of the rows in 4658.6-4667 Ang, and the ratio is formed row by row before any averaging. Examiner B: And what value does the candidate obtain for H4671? 1.02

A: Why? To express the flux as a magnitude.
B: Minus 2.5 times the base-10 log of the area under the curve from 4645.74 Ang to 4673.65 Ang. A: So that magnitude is -9.40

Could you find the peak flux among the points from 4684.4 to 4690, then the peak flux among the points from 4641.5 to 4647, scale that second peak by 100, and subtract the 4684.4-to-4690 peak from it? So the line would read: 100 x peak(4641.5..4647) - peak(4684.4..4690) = 21686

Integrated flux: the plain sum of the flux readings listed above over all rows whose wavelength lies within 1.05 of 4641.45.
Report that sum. 366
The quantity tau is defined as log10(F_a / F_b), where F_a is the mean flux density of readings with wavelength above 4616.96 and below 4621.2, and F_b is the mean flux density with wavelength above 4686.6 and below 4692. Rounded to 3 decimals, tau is 0.023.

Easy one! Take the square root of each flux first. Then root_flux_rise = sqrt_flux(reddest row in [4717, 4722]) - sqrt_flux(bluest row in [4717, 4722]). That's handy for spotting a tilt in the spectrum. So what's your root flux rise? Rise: -1.1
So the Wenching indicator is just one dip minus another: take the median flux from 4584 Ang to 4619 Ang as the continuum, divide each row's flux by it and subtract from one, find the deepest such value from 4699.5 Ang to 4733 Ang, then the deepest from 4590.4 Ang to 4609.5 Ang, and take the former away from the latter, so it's -0.025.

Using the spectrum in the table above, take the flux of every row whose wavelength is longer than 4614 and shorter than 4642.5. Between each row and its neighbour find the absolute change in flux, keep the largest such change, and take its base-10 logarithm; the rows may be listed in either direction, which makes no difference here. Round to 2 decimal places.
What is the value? 1.82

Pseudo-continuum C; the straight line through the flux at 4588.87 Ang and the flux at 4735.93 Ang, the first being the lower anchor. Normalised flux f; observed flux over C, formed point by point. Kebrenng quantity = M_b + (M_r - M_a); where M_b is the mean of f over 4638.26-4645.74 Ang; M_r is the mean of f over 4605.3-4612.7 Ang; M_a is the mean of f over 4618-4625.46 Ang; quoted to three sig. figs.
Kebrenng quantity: 1.19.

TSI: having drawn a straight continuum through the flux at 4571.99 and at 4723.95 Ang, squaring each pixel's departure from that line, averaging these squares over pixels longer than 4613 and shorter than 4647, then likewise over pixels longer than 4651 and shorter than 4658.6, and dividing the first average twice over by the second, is 0.0022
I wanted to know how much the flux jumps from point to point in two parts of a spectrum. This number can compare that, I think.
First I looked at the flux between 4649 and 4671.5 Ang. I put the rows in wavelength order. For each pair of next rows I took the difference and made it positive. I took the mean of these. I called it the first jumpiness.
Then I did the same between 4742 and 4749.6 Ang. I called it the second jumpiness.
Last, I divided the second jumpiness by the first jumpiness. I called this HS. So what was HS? 1.0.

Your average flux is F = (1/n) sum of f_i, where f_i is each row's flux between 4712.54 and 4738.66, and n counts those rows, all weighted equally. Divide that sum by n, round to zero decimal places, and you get 211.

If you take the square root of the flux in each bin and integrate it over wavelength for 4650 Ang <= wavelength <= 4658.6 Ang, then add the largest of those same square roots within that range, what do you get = 142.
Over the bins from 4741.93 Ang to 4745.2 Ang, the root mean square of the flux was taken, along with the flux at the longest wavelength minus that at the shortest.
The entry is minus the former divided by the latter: 109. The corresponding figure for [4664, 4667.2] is 200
